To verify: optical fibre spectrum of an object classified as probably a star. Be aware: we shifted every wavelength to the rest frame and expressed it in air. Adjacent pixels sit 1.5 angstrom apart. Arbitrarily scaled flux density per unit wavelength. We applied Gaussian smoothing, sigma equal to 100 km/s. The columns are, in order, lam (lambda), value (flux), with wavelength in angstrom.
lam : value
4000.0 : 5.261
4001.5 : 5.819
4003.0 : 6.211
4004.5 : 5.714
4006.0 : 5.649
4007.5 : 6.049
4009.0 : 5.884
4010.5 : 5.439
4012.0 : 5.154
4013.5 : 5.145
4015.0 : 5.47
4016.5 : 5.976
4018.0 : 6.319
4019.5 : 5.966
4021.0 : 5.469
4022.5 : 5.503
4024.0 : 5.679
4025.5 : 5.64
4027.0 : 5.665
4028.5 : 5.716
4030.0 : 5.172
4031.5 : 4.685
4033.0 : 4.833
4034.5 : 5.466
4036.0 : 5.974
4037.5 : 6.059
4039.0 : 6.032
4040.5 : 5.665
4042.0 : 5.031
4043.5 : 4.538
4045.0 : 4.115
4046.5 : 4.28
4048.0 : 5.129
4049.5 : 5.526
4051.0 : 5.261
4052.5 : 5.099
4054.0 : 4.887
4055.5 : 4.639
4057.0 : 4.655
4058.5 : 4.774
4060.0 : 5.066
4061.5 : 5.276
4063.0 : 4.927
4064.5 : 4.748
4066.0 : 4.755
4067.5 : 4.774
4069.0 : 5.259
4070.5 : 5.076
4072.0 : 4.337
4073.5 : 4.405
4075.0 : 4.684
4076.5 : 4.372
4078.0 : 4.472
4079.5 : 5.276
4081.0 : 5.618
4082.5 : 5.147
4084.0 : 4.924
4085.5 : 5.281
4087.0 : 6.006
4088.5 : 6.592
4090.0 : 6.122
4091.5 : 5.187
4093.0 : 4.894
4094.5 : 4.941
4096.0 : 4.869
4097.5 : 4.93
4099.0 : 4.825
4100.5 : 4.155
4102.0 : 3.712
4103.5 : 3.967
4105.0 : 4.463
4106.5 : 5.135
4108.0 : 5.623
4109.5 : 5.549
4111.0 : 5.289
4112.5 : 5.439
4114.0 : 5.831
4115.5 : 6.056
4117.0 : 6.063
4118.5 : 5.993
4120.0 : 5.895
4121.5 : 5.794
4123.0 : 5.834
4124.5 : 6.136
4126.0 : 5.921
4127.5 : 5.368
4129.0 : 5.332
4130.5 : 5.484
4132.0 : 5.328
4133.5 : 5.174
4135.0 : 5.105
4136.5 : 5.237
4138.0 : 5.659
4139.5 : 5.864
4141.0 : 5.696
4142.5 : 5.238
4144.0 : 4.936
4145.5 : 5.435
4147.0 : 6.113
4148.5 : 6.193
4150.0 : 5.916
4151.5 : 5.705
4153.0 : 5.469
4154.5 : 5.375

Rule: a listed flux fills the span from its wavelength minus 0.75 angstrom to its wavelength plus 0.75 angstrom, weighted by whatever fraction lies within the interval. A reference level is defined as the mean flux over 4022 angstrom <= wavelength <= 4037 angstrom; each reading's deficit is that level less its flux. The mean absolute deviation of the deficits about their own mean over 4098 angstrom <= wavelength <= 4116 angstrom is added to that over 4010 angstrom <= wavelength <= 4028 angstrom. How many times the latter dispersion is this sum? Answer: 3.5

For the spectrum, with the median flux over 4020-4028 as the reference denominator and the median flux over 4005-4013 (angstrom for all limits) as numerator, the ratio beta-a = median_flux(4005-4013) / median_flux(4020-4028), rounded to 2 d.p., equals 1.00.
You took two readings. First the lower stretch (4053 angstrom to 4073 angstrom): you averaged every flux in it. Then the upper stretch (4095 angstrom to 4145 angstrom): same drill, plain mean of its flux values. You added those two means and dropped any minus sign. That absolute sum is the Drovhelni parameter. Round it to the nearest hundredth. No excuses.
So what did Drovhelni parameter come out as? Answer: 10.19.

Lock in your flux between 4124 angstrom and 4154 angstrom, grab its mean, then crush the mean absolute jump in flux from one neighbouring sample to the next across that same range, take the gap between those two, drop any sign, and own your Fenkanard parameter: 5.3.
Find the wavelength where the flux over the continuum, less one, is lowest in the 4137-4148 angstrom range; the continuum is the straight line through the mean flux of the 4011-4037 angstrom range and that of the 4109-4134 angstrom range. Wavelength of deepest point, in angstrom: 4144.0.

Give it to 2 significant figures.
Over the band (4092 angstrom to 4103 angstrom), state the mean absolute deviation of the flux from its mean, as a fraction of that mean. 0.085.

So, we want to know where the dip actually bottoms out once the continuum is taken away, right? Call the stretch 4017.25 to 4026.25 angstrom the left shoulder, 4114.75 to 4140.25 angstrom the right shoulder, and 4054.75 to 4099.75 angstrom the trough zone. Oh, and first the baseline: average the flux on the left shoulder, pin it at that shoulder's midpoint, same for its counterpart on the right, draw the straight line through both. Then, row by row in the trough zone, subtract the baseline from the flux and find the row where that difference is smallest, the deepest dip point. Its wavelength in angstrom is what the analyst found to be 4072.0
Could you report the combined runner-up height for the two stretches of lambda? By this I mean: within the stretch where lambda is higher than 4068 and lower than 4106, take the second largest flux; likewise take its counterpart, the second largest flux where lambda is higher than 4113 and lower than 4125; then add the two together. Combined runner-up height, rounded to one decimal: 12.2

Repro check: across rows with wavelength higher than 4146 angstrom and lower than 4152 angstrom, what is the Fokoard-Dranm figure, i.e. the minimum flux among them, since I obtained 5.705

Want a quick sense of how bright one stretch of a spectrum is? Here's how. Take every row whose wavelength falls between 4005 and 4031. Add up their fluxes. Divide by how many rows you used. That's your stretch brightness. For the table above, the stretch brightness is 5.6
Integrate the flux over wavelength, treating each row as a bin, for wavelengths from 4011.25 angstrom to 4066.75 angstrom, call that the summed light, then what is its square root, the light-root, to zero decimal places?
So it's 17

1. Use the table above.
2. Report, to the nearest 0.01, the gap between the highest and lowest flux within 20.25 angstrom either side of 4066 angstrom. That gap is 1.34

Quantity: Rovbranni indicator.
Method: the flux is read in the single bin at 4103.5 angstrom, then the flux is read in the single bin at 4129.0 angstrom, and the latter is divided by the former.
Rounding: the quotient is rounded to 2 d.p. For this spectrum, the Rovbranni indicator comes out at 1.34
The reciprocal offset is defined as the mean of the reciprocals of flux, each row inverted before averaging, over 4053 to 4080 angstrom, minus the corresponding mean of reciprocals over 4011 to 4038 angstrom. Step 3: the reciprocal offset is 0.028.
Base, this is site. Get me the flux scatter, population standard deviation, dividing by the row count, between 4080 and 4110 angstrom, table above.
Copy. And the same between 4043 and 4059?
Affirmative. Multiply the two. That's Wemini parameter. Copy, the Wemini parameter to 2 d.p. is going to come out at 0.28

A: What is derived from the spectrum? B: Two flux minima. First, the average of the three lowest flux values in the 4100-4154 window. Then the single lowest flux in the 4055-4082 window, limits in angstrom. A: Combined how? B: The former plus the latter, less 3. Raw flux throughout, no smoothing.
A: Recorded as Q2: 5.3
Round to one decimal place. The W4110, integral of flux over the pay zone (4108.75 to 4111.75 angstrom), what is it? 16.3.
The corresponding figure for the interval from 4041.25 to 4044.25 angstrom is 14.4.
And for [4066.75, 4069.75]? 15.0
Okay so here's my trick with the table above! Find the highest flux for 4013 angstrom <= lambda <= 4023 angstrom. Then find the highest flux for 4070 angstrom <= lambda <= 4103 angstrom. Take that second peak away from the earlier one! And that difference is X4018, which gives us -0.27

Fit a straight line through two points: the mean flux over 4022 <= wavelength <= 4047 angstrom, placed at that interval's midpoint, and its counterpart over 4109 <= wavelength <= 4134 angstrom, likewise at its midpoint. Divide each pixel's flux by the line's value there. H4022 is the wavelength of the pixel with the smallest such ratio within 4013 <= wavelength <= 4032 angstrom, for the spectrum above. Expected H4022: 4031.5 angstrom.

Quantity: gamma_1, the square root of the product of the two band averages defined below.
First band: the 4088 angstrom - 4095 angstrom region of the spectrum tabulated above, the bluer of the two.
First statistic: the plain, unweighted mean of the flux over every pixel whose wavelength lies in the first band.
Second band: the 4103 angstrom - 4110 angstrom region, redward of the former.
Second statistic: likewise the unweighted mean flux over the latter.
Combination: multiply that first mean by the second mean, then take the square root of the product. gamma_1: 5.24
